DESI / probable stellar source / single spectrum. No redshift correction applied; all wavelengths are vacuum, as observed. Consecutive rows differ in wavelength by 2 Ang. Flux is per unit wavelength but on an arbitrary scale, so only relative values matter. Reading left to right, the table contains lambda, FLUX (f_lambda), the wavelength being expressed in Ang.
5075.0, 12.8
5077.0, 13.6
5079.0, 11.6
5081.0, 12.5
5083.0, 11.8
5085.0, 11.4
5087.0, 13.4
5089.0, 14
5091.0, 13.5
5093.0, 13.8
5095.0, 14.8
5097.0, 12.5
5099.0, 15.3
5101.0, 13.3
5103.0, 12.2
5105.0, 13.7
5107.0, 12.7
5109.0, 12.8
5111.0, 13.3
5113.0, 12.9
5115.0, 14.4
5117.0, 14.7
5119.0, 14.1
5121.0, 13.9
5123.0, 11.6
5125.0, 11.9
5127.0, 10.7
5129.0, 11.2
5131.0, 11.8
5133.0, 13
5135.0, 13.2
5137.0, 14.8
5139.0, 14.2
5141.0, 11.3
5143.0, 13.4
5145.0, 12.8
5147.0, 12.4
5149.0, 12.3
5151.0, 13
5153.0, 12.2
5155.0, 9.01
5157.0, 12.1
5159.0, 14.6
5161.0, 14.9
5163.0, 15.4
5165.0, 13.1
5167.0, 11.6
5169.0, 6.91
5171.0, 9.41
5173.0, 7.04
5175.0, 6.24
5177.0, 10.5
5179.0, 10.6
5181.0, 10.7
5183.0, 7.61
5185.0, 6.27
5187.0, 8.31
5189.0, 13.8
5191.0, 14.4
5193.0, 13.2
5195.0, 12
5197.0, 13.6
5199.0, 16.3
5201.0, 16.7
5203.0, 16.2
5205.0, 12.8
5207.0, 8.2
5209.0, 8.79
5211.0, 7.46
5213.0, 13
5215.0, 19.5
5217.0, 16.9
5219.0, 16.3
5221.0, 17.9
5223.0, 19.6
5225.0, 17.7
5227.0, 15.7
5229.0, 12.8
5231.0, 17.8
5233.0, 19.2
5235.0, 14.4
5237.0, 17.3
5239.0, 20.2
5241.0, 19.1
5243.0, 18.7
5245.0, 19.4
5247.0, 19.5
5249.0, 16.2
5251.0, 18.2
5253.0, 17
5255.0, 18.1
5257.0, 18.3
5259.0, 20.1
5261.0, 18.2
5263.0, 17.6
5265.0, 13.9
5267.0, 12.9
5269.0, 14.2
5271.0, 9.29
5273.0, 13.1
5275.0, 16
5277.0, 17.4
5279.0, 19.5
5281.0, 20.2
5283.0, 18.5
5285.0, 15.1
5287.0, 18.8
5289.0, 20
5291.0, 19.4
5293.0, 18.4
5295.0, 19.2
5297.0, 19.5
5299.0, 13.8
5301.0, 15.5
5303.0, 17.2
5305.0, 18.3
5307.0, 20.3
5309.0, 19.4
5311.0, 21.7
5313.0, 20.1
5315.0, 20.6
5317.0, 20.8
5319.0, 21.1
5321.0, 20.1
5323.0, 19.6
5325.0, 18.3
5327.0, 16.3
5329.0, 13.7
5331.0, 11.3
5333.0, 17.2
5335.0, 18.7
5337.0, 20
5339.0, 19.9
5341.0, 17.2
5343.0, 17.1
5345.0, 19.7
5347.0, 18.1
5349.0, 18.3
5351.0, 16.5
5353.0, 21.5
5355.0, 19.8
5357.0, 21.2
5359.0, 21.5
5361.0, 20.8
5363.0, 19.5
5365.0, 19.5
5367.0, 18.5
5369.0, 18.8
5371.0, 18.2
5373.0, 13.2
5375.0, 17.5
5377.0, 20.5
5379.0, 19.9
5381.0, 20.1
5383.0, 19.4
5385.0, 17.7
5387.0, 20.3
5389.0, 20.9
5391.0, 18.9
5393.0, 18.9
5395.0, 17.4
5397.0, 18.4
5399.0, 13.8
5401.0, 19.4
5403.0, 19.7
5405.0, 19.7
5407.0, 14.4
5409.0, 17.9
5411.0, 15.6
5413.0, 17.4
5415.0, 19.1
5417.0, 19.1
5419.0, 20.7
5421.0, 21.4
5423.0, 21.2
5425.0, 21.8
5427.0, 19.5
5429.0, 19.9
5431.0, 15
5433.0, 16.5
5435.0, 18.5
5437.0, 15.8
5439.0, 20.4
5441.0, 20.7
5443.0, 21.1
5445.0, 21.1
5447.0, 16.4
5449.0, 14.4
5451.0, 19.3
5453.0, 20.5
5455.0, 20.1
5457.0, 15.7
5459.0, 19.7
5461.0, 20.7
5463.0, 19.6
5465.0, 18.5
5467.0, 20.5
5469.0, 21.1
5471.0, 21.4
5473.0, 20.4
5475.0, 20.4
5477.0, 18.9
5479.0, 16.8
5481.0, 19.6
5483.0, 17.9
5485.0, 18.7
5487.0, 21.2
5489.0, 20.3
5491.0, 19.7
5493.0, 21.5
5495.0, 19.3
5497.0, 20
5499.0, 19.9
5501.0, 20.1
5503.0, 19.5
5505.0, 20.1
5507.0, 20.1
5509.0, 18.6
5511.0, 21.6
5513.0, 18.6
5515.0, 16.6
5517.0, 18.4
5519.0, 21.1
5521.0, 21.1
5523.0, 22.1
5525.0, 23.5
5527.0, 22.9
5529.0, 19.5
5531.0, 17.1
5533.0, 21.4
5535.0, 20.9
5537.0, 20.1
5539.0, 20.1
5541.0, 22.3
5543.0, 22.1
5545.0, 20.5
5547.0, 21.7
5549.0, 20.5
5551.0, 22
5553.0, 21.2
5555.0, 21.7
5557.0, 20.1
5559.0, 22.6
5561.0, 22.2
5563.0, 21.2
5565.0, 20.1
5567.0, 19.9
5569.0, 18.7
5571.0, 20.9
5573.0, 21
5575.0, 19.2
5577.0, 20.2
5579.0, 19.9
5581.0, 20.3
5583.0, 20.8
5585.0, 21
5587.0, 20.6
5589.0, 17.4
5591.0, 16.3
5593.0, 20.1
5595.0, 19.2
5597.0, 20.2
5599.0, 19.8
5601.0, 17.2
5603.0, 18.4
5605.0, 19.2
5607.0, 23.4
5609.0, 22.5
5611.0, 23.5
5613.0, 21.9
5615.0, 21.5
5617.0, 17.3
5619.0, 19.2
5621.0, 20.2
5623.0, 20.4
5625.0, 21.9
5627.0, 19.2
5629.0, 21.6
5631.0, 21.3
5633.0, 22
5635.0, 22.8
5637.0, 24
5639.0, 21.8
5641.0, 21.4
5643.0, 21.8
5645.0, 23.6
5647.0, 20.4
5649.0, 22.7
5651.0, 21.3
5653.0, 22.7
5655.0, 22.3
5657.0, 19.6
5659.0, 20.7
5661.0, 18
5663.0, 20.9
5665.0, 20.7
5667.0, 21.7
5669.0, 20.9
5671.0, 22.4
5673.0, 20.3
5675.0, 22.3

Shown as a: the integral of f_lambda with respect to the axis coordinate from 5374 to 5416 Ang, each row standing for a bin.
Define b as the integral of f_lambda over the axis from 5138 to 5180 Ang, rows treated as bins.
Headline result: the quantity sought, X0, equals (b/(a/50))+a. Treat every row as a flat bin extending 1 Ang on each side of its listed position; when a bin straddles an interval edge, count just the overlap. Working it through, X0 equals 805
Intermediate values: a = 774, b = 486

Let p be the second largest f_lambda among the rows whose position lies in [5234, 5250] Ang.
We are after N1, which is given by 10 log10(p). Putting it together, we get 12.9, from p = 19.5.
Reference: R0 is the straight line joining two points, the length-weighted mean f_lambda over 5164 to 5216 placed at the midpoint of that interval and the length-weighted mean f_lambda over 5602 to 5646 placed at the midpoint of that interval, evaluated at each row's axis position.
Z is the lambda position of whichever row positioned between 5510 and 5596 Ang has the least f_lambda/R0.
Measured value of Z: 5591.0 Ang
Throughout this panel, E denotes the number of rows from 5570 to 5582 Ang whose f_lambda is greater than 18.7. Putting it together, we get 6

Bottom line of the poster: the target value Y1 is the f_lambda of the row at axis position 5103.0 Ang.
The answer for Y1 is 12.2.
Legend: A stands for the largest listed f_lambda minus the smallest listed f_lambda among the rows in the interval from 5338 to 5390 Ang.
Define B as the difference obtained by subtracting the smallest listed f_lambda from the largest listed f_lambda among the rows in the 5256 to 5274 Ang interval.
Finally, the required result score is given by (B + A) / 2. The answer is 9.6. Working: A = 8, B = 10.8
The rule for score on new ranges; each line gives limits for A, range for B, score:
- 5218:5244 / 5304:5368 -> 8.9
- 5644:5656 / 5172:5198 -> 5.7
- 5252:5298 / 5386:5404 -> 9.0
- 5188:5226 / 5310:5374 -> 11.3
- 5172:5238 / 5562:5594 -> 9.1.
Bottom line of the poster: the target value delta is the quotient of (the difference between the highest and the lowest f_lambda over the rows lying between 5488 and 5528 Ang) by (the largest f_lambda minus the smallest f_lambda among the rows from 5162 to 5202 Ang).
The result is 0.7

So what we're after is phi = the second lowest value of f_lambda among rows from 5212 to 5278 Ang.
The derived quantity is 12.8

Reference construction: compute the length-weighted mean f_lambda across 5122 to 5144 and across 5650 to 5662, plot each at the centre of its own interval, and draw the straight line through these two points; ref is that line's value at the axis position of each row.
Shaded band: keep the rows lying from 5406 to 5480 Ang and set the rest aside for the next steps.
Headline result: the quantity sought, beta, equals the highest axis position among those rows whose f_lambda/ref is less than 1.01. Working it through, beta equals 5479.0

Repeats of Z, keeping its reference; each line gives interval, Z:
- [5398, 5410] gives 5399.0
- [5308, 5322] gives 5309.0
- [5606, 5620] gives 5617.0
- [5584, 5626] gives 5591.0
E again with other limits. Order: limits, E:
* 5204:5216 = 1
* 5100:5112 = 0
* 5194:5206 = 0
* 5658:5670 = 5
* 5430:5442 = 2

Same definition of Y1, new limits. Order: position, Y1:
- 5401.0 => 19.4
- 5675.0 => 22.3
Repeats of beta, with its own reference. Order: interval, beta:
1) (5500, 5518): 5517.0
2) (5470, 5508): 5483.0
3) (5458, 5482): 5479.0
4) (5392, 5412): 5411.0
